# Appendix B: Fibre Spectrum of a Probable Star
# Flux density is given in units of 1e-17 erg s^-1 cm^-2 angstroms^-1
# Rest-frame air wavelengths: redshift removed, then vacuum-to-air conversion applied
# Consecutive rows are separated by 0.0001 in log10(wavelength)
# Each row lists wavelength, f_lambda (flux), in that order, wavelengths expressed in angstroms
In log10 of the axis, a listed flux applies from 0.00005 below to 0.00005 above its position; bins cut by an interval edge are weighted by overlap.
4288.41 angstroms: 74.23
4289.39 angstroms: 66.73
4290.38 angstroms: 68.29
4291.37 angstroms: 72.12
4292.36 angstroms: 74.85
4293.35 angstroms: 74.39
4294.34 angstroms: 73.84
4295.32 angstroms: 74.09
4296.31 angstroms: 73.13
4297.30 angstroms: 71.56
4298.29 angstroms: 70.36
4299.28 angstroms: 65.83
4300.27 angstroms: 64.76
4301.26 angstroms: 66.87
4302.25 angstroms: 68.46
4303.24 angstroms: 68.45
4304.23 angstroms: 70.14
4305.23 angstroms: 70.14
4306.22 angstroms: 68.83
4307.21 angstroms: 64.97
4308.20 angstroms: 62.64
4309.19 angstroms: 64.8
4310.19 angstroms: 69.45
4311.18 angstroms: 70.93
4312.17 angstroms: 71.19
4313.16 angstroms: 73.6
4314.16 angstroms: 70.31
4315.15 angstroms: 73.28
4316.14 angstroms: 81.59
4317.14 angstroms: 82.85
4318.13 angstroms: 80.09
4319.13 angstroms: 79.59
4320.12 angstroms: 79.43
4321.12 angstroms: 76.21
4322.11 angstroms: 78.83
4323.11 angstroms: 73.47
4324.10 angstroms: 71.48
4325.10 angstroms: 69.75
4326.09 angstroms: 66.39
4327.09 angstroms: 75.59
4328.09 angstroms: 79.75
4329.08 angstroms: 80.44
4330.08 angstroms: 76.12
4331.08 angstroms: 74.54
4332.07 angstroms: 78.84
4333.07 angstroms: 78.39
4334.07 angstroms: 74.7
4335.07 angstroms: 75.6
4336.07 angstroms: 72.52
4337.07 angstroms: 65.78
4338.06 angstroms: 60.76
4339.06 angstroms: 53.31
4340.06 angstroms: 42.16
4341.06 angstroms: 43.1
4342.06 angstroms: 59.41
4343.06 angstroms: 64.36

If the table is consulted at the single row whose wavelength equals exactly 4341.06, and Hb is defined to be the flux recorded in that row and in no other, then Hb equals 43.1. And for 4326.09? 66.39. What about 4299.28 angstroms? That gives 65.83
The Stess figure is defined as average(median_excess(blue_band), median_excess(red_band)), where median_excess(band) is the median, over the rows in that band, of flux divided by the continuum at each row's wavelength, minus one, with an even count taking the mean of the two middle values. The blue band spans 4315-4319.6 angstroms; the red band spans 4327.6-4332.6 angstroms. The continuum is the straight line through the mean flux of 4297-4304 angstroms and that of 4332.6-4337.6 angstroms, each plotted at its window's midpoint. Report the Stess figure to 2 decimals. 0.11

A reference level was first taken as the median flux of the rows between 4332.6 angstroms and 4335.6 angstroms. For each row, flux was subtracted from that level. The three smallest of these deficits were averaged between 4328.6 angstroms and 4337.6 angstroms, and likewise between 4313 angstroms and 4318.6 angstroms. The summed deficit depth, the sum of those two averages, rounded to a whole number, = -10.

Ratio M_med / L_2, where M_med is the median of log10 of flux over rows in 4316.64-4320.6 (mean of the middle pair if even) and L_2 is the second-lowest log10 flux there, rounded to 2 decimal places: 1.00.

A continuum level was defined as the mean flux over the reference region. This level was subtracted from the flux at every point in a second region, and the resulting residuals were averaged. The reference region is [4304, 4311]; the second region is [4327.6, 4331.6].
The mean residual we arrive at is 10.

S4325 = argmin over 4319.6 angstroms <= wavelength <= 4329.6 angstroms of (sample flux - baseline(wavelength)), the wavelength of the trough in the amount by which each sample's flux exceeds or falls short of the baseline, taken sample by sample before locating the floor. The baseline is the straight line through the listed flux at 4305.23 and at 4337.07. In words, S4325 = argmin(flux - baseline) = 4326.09 angstroms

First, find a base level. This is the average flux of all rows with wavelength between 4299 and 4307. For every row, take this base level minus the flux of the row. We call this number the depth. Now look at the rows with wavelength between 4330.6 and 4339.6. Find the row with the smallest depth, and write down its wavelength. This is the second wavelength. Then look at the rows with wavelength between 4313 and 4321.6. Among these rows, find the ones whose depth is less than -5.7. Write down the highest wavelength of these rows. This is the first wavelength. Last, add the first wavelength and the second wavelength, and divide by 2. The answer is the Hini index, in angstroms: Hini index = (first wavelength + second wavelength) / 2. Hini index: 4326.6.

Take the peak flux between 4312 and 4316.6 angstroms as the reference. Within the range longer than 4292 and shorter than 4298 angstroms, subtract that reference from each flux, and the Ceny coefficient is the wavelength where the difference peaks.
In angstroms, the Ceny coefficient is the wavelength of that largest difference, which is 4292.36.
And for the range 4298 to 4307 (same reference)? 4298.29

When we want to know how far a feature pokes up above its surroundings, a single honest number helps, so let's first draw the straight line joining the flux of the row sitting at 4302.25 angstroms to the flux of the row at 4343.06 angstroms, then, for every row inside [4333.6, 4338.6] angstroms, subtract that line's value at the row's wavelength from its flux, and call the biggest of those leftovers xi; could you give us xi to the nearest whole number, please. 10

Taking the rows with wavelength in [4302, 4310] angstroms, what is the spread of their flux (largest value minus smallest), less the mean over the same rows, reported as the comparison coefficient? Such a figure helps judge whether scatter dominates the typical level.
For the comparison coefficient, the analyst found -59.8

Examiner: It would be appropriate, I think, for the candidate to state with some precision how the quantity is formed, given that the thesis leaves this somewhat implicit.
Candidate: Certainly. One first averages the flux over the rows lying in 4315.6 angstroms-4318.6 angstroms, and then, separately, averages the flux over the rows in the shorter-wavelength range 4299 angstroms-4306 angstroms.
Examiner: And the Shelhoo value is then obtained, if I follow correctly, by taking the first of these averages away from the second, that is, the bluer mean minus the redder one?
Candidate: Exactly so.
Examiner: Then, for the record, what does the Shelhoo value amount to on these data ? -14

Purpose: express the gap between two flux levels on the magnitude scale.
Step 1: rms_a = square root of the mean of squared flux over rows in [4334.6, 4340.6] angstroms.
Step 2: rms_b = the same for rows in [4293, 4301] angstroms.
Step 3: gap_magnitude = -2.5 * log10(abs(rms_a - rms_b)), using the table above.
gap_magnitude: -2.3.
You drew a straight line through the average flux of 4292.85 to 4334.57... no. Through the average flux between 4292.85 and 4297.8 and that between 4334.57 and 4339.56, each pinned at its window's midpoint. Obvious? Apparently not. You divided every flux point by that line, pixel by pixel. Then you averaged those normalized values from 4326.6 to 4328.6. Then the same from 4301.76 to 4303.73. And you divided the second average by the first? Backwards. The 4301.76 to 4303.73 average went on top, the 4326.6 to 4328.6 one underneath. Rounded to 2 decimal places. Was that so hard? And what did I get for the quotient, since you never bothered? 0.82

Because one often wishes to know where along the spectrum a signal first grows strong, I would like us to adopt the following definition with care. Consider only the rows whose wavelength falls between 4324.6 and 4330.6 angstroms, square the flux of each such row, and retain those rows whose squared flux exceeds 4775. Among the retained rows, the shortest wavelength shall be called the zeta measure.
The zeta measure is 4325.10 angstroms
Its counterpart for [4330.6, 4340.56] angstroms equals 4331.08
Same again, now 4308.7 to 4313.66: 4310.19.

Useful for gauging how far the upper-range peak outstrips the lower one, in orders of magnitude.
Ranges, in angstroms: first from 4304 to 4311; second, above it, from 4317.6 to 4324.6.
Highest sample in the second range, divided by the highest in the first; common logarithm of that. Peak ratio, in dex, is 0.058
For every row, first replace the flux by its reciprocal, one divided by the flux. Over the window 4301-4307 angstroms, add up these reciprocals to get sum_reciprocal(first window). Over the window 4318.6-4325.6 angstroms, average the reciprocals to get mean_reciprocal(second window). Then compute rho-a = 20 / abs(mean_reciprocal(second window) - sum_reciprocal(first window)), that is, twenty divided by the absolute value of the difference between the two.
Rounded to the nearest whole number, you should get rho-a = 270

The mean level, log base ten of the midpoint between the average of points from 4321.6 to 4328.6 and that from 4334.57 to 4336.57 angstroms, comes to 1.868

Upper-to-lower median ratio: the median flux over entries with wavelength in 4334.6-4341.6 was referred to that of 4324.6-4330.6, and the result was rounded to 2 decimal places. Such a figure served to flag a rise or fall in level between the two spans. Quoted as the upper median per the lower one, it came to 0.80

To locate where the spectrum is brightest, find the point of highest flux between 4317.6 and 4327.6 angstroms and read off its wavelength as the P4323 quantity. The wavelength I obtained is 4318.13 angstroms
